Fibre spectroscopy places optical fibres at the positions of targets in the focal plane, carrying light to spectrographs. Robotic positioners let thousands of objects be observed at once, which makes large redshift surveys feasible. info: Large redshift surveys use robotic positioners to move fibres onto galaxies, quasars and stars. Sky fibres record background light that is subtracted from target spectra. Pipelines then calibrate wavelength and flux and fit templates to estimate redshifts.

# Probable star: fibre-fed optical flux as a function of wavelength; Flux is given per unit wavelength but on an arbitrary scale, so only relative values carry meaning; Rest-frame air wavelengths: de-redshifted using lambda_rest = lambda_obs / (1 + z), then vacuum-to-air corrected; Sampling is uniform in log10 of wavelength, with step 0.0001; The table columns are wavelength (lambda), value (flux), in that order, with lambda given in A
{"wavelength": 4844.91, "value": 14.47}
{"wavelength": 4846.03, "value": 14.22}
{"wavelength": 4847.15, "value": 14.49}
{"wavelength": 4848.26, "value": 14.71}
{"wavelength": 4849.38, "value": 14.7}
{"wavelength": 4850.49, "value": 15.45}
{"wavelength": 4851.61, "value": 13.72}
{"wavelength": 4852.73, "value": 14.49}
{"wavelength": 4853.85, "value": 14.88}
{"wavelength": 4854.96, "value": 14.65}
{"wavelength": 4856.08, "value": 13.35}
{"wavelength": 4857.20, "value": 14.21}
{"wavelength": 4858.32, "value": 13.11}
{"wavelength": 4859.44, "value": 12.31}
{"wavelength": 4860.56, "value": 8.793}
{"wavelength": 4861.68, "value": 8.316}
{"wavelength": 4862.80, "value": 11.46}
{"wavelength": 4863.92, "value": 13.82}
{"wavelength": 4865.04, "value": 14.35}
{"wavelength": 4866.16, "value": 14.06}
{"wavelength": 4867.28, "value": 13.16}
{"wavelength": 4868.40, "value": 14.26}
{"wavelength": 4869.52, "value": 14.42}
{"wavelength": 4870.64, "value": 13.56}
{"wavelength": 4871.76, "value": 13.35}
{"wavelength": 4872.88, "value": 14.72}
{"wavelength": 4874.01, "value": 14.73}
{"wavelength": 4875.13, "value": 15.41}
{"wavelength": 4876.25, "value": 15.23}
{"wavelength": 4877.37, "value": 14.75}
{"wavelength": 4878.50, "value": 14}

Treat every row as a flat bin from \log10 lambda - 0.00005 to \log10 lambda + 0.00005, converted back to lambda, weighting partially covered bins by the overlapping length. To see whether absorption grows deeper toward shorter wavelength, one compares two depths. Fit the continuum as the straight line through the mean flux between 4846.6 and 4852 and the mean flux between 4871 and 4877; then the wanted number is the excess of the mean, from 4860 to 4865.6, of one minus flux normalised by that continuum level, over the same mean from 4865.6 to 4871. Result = 0.17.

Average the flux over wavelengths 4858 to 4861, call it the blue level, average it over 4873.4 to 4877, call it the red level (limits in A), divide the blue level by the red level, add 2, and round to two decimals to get 2.75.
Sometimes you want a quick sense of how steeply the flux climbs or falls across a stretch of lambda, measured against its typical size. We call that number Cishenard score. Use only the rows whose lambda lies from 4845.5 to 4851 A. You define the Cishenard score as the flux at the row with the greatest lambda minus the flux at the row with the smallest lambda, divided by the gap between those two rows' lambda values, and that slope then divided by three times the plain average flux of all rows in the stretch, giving 0.0062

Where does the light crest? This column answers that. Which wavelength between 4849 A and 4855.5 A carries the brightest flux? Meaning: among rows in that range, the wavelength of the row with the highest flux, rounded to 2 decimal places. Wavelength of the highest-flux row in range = 4850.49 A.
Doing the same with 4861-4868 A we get 4865.04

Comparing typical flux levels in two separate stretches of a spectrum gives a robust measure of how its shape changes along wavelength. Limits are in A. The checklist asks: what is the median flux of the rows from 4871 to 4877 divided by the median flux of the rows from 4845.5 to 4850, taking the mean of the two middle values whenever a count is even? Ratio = 1.01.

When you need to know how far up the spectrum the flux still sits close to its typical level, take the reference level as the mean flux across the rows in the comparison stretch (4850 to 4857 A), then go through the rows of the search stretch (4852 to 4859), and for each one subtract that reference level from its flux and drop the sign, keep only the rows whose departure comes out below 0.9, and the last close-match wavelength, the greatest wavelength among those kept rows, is 4857.20 A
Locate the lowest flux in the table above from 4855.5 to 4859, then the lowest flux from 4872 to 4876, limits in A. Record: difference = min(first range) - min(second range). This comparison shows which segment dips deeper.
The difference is -2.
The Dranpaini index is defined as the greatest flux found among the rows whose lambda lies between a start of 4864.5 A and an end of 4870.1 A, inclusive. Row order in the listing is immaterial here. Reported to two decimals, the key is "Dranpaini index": 14.42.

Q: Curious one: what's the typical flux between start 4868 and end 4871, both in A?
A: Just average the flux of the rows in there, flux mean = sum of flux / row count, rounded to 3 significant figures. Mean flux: 14.1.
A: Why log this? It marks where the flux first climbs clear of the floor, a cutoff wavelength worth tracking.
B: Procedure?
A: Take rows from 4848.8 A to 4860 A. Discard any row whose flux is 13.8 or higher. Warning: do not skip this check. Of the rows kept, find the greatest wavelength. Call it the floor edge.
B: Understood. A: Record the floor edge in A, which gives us 4859.44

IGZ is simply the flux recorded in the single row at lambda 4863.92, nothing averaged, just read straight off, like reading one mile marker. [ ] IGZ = 13.82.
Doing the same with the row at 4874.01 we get 14.73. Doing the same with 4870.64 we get 13.56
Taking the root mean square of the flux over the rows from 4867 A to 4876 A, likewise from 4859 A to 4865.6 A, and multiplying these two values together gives 167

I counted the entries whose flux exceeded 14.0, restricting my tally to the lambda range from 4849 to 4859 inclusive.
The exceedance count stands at 6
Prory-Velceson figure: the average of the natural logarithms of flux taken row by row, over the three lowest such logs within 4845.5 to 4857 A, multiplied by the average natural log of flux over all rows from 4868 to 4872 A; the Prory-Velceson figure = 6.9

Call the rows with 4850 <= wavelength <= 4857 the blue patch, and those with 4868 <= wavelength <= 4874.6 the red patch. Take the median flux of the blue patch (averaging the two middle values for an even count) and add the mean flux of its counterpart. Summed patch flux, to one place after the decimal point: 28.7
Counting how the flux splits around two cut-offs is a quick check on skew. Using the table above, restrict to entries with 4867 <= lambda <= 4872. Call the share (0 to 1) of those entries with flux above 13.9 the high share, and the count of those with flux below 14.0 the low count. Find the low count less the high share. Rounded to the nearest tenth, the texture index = 2.6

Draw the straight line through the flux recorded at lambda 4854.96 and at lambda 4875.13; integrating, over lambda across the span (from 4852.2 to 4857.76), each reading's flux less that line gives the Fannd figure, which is -1.9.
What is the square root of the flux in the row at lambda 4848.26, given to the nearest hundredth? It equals 3.84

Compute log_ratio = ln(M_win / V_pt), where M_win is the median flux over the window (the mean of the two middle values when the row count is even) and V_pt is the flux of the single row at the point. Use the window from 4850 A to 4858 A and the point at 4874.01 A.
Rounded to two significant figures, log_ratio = -0.016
